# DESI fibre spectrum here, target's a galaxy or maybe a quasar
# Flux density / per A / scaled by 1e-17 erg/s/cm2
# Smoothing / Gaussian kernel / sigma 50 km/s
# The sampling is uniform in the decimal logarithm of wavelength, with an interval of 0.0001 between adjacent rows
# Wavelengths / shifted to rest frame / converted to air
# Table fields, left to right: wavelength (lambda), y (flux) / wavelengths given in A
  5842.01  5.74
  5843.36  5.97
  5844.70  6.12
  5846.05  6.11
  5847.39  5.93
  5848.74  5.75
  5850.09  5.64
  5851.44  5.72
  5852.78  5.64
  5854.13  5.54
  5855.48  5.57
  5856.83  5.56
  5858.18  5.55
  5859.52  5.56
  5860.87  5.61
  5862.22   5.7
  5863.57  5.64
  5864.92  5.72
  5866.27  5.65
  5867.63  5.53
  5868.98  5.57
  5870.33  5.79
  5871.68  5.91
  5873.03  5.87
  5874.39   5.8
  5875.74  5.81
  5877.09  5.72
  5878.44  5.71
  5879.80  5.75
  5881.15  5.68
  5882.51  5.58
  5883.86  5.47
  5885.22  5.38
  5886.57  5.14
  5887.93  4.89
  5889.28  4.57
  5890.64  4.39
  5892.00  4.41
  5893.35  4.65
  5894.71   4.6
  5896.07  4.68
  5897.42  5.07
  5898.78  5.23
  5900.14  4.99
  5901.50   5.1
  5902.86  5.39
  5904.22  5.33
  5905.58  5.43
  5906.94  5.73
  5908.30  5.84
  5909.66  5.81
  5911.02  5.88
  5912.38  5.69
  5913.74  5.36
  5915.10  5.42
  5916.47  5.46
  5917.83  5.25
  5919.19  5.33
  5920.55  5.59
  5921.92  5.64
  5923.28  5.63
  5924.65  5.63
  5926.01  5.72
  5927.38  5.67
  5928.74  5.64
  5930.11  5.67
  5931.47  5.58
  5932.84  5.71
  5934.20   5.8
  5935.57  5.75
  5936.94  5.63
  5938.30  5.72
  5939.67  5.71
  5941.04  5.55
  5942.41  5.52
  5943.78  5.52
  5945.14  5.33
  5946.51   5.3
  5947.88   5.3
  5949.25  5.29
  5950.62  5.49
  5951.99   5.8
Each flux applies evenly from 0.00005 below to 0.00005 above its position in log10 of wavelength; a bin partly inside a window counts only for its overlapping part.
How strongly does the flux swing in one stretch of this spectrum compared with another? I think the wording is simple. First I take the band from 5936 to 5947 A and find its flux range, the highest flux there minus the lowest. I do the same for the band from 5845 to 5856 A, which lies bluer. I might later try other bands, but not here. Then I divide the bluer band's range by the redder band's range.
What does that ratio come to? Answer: 1.4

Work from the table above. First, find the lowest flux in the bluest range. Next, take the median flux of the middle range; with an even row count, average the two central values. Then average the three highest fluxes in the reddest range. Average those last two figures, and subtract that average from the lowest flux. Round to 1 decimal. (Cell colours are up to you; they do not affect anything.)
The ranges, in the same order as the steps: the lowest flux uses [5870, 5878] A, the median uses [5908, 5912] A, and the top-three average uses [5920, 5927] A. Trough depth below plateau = 0.0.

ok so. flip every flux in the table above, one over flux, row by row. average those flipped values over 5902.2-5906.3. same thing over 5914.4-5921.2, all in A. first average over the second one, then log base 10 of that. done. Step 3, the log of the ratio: 0.00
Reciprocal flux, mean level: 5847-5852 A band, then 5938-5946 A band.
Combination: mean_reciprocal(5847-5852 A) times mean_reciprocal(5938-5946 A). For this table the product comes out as 0.031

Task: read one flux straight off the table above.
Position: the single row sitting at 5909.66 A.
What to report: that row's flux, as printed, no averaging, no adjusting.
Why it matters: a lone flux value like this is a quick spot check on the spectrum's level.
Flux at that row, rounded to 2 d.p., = 5.81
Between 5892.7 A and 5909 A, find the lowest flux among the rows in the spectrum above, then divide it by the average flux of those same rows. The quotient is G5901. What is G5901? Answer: 0.89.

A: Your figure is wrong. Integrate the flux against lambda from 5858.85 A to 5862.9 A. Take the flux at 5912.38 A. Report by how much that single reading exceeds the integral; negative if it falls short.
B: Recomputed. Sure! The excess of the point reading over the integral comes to -17.1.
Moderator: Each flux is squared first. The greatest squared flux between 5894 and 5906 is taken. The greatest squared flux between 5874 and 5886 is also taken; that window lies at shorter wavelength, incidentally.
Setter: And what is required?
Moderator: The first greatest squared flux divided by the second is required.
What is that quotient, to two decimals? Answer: 0.87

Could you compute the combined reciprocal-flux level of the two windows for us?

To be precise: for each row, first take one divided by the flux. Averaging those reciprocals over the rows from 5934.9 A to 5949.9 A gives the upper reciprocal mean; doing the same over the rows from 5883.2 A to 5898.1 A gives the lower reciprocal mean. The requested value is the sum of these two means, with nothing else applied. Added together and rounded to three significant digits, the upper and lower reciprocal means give 0.389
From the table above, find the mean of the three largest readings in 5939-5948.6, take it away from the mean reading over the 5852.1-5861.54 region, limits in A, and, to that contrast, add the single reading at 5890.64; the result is 4.4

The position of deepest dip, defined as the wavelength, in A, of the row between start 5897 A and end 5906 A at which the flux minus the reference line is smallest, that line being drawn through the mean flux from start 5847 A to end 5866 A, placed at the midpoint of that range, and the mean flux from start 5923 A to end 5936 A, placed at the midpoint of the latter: 5900.14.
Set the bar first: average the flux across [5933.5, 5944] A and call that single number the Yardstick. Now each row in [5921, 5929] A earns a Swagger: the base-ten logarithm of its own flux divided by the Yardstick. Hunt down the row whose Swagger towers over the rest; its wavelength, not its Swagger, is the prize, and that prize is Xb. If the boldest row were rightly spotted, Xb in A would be 5926.01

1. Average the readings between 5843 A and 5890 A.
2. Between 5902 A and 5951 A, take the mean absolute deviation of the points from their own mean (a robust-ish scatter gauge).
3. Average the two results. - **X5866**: 2.89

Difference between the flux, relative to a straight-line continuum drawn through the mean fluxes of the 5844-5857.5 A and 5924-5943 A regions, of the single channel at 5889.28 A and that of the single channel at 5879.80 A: -0.20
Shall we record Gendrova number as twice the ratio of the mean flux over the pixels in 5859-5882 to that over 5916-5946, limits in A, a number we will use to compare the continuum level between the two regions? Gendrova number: 2.04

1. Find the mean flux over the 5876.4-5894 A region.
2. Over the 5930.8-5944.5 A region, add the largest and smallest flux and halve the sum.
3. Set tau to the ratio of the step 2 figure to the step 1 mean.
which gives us 1.09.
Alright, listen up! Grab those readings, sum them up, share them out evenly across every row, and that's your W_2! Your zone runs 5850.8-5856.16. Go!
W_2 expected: 5.62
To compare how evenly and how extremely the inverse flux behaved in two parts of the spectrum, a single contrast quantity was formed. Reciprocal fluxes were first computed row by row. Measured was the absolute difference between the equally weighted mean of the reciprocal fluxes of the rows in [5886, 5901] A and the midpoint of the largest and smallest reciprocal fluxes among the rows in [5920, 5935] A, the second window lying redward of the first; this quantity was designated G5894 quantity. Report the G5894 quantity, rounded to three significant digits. 0.0339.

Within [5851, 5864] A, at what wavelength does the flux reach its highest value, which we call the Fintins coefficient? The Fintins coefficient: 5851.44 A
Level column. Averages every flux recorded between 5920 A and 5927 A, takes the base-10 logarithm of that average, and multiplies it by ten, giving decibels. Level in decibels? 7.51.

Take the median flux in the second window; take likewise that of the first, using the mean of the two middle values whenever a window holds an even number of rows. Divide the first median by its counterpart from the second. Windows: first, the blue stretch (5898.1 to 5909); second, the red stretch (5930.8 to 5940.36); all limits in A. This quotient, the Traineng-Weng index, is 0.94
